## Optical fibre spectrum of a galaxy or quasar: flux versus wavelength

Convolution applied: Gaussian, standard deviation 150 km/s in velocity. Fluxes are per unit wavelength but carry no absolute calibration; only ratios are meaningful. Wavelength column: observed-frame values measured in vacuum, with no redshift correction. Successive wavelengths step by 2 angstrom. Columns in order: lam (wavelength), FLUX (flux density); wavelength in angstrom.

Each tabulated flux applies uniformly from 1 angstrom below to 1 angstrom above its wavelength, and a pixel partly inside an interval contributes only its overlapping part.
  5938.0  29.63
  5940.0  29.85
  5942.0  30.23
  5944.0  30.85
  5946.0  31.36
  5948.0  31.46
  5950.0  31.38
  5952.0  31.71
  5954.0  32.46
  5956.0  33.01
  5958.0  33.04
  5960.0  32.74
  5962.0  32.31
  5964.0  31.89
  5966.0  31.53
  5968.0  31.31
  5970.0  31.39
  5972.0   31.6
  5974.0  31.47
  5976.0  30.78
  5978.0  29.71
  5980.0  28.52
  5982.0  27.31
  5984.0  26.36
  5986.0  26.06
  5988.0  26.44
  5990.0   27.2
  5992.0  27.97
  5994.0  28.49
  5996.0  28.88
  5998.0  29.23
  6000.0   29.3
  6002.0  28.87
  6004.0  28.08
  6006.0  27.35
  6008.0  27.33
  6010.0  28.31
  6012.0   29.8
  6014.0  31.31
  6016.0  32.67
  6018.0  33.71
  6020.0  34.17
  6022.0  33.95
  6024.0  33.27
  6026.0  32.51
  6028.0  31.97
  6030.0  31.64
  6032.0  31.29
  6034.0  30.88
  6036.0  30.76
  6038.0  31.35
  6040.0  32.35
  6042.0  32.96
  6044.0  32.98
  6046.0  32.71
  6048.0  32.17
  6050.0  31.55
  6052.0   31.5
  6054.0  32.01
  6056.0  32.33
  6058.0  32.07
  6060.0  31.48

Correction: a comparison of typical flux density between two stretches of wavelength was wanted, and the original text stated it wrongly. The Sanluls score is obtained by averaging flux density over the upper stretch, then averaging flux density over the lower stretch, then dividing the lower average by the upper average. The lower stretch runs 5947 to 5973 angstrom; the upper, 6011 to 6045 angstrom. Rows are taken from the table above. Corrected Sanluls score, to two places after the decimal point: 0.99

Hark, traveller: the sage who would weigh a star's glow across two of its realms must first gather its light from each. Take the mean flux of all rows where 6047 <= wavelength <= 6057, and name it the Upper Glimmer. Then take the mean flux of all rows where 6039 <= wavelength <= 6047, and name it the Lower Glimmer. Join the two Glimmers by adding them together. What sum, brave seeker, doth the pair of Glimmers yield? 64.7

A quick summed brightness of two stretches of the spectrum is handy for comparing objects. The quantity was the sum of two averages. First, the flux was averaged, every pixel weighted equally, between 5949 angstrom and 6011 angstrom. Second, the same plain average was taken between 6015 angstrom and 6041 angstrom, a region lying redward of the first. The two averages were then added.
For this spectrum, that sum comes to 62.1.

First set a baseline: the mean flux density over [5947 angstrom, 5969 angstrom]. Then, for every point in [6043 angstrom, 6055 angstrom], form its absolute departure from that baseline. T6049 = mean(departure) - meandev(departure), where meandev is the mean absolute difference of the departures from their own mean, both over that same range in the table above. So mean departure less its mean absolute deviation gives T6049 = 0.21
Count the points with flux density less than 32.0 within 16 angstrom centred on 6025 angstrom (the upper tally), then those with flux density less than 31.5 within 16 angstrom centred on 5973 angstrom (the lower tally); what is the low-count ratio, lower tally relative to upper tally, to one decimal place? 2.0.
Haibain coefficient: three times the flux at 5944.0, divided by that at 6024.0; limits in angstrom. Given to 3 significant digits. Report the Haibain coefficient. 2.78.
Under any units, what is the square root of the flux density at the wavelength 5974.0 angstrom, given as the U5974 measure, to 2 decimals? 5.61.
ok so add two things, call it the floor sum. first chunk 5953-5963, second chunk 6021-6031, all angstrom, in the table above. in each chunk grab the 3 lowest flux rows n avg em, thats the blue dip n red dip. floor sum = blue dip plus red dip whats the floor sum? 64.5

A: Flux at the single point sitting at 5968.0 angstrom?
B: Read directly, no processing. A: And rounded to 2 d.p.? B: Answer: 31.31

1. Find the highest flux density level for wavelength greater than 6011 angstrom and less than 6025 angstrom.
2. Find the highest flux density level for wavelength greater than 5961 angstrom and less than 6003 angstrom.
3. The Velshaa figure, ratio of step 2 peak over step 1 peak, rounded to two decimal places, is 0.95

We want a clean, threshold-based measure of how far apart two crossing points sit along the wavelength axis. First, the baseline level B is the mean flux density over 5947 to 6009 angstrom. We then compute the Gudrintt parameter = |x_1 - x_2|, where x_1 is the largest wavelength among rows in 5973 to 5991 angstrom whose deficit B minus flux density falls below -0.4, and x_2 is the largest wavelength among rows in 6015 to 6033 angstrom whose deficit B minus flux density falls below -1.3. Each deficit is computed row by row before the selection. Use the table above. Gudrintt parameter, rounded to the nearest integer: 56 angstrom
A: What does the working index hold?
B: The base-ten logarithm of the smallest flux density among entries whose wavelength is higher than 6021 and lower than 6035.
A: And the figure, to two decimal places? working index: 1.49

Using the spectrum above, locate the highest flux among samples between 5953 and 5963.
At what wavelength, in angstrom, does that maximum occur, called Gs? 5958.0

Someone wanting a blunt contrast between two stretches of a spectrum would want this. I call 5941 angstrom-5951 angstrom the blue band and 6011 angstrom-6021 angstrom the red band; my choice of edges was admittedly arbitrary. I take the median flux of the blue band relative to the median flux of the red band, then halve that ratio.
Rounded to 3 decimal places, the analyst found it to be 0.480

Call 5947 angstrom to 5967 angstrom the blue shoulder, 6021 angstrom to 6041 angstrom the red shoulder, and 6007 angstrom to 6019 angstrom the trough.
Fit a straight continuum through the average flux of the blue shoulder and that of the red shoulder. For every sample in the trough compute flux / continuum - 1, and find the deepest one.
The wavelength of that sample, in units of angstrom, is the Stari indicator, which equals 6008.0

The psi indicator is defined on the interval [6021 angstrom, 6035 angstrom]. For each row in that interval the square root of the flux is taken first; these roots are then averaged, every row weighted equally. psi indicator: 5.68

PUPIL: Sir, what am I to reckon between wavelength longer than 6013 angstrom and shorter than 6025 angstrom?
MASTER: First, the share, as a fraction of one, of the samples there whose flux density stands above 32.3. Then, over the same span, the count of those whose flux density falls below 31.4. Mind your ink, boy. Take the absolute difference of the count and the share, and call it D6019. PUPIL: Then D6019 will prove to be 0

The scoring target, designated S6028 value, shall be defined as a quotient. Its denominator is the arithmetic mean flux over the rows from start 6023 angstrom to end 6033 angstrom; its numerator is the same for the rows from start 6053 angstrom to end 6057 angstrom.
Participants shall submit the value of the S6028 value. 1.00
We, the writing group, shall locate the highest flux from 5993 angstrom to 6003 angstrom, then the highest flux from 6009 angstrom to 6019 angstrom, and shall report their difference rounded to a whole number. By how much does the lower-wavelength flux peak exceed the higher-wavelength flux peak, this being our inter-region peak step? -4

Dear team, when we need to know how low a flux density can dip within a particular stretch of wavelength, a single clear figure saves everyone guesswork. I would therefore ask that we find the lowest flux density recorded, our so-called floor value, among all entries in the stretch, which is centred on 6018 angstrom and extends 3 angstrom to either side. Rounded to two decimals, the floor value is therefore 32.67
